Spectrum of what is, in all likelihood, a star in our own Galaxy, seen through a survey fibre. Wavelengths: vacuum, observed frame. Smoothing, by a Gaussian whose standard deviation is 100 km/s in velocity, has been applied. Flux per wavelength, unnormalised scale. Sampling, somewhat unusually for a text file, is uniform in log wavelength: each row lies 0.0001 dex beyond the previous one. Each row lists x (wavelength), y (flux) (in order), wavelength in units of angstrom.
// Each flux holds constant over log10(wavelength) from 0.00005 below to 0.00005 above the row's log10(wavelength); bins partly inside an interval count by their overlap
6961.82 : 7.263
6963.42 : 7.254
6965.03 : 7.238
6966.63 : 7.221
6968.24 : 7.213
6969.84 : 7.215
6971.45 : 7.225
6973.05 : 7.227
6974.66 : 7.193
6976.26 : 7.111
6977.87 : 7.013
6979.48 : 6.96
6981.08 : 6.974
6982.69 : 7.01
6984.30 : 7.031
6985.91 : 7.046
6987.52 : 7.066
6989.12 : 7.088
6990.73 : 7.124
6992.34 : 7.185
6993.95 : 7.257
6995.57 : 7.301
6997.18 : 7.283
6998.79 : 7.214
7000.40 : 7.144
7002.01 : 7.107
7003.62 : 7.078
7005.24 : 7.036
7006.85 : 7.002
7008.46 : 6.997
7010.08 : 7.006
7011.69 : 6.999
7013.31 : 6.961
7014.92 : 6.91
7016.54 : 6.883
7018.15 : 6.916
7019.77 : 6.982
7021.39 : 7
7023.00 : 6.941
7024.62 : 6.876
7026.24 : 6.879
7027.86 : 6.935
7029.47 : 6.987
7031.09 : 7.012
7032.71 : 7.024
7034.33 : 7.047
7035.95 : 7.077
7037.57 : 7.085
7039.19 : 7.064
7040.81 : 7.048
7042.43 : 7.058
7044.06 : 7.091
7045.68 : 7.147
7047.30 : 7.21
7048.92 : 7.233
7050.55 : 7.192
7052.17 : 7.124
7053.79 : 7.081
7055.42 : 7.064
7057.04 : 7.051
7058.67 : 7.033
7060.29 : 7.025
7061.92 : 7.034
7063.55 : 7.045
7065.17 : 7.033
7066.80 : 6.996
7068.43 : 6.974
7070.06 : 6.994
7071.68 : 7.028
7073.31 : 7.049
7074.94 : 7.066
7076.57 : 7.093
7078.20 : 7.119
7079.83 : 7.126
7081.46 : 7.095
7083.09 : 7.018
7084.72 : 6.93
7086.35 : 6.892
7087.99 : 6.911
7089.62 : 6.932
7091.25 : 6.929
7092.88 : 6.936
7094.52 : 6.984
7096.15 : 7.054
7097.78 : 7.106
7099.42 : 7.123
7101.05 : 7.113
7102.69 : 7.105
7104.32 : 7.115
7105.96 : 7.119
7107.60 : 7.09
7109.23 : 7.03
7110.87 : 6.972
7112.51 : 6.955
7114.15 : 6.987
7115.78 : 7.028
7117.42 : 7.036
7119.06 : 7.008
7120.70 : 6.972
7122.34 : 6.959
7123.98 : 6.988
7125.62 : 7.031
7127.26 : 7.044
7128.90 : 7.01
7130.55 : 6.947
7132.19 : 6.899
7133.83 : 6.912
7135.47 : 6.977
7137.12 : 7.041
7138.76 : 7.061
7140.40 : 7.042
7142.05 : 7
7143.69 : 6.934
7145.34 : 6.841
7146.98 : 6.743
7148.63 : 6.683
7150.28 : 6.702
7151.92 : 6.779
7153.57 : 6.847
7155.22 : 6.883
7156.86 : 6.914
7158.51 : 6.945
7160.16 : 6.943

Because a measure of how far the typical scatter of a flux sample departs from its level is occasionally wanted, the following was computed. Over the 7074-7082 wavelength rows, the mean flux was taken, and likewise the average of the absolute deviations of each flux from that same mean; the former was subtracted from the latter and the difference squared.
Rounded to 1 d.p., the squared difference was 50.1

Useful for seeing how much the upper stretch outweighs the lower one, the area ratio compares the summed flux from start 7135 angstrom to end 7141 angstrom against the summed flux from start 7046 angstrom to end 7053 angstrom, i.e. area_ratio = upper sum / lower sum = 0.98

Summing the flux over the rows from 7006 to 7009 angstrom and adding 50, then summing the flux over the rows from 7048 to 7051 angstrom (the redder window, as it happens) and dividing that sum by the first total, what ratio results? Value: 0.225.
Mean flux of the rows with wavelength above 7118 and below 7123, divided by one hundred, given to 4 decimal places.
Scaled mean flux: 0.0698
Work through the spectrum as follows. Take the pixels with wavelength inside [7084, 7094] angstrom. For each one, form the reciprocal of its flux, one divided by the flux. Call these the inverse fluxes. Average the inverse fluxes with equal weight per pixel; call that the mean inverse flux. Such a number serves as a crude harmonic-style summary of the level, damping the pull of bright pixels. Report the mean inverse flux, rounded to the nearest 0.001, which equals 0.144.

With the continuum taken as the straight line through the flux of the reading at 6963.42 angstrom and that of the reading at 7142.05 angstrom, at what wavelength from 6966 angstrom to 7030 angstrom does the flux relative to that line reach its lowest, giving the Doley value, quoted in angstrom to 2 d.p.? 7016.54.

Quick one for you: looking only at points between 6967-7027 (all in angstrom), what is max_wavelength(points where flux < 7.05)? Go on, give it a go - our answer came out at 7026.24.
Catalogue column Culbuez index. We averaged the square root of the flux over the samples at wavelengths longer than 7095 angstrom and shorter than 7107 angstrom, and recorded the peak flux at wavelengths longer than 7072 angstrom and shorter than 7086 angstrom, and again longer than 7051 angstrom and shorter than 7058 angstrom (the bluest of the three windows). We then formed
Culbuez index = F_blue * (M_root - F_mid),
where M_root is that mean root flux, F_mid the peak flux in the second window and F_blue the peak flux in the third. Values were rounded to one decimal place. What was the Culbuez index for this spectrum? -31.8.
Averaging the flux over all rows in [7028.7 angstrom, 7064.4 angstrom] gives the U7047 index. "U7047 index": 7.08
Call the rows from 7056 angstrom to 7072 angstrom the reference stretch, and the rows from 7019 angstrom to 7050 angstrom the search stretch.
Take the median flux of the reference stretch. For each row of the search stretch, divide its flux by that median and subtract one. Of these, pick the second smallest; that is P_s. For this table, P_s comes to -0.0215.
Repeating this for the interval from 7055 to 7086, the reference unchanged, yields -0.0080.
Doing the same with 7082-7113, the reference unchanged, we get -0.0170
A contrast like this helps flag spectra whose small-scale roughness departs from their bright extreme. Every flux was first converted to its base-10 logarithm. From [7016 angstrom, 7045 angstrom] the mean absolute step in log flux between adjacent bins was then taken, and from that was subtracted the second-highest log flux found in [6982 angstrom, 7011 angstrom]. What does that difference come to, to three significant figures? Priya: -0.860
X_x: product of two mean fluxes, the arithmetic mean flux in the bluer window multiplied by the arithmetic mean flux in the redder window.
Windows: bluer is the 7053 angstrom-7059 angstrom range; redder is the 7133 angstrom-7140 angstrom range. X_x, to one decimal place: 49.4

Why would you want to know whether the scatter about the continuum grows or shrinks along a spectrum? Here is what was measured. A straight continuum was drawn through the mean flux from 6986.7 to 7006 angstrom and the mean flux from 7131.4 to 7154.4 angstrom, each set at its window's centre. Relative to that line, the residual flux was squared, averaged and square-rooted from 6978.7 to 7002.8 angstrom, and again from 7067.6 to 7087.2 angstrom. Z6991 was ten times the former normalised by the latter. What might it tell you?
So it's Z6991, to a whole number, 17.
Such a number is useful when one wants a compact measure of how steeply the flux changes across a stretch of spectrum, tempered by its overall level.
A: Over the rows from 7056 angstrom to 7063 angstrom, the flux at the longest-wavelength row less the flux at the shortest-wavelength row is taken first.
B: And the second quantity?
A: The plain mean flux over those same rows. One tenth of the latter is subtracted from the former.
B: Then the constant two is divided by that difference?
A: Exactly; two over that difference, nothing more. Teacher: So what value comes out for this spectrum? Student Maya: -2.78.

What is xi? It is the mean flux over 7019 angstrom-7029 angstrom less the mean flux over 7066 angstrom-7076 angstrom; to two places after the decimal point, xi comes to -0.08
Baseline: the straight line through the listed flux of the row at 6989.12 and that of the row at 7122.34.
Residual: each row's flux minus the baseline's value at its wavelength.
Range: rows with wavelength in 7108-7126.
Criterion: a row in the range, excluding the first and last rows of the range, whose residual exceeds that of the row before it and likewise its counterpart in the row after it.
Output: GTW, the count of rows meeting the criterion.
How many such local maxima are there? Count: 1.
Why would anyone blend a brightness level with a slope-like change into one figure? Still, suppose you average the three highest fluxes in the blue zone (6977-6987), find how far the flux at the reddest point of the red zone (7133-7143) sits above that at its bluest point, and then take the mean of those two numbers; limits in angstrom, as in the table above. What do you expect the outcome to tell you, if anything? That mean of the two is 3.56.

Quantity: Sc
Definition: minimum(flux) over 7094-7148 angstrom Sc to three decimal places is 6.743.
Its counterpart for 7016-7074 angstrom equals 6.876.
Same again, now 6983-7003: 7.031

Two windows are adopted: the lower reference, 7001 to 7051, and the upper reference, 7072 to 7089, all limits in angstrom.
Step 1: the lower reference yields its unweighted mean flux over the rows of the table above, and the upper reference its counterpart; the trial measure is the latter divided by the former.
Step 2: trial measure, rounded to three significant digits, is 1.00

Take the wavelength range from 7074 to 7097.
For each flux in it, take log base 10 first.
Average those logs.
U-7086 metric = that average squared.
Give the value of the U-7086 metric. 0.715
